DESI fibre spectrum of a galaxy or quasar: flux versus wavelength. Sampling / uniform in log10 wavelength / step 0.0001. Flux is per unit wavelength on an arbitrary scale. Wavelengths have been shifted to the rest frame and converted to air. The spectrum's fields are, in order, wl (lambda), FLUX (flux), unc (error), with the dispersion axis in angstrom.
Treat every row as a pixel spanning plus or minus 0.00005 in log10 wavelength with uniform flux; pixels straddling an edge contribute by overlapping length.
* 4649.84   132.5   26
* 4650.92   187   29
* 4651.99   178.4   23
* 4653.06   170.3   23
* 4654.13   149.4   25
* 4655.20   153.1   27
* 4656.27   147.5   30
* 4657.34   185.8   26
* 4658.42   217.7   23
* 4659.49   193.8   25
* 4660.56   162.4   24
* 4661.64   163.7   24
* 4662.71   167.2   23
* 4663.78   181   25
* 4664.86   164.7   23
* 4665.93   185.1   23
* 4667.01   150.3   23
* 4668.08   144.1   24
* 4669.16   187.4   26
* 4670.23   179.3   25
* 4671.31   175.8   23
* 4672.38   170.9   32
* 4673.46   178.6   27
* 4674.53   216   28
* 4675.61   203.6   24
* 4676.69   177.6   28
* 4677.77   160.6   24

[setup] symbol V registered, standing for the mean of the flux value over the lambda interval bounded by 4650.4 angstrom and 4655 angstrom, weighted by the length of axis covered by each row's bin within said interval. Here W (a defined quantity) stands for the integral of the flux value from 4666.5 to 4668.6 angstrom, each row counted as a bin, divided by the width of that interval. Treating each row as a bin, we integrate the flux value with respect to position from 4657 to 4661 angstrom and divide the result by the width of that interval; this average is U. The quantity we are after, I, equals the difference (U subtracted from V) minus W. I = -168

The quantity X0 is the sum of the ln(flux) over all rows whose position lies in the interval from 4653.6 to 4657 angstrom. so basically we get 15.0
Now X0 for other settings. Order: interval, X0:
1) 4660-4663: 15.3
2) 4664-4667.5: 15.3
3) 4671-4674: 15.5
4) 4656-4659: 15.6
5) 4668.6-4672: 15.6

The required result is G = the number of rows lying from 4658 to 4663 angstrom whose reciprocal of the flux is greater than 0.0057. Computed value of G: 3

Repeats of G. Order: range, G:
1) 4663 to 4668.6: 3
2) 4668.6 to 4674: 1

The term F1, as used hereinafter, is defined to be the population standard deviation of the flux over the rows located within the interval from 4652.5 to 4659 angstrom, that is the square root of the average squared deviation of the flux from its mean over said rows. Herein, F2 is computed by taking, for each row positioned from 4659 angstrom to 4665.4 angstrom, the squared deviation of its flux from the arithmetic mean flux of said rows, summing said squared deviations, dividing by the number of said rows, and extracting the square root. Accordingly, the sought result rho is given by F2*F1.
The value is 287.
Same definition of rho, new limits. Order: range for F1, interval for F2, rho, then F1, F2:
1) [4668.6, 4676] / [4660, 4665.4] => 104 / 15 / 6.8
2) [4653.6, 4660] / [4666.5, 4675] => 548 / 26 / 20.8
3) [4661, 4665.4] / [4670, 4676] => 115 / 7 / 16.5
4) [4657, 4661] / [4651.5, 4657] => 244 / 20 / 12.3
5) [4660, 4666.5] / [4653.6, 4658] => 140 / 9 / 15.6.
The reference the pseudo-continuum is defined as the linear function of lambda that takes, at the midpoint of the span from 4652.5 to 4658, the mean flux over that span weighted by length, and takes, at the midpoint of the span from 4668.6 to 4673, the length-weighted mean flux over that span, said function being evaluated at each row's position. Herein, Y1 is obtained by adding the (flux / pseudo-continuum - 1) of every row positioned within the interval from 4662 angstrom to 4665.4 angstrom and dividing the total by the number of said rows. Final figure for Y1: -0.001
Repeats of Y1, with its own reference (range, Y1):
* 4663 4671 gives -0.023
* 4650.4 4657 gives 0.022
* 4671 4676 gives 0.045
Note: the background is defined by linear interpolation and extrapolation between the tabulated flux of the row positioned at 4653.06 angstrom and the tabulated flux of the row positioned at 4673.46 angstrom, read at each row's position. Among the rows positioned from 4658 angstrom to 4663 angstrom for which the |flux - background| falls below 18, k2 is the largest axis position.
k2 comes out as 4662.71 angstrom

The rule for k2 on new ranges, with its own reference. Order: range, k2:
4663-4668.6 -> 4665.93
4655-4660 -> 4657.34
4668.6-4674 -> 4673.46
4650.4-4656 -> 4653.06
